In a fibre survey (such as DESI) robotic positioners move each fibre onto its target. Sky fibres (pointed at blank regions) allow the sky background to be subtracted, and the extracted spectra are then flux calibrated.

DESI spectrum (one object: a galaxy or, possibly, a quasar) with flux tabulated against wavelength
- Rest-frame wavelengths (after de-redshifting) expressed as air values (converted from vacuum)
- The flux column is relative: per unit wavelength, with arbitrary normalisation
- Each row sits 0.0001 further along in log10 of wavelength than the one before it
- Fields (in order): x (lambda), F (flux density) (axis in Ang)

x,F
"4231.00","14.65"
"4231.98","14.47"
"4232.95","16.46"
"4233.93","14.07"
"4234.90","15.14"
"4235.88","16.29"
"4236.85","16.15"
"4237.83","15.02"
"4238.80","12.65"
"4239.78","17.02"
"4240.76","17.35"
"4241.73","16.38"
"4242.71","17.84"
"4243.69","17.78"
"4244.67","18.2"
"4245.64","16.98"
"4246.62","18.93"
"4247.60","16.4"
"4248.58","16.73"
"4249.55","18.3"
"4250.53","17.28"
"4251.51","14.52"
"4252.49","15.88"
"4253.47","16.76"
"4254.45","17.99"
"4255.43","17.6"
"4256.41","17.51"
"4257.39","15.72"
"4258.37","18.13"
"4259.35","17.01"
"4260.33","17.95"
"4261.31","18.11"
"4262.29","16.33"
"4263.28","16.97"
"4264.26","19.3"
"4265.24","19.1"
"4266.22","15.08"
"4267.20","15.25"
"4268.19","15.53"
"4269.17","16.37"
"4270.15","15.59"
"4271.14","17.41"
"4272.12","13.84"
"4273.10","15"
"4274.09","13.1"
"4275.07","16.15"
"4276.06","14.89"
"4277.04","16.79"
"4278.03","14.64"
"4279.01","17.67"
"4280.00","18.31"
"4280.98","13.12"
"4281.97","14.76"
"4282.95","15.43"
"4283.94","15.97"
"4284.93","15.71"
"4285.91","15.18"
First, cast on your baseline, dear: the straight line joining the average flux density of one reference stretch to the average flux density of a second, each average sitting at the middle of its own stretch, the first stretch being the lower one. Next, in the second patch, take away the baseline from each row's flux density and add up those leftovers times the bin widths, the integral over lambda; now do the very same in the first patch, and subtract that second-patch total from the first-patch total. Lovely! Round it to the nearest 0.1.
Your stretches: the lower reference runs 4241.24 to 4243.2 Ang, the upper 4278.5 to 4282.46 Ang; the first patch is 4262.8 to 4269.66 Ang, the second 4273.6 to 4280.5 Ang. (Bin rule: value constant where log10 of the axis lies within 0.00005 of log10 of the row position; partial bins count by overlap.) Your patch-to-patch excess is 3.7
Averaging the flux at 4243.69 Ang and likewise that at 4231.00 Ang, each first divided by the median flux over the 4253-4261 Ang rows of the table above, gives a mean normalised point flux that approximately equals 0.92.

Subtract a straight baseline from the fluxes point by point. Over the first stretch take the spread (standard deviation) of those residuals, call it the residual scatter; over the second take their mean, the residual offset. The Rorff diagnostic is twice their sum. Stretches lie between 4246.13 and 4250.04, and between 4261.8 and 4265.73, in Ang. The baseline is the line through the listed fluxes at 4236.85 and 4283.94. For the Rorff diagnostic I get 6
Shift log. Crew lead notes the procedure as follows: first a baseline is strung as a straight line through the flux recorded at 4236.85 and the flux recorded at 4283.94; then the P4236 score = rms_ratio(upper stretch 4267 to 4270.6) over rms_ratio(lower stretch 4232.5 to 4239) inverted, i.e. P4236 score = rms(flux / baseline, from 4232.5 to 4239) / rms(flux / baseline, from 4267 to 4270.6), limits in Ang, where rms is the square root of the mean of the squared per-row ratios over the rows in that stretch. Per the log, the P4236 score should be 0.96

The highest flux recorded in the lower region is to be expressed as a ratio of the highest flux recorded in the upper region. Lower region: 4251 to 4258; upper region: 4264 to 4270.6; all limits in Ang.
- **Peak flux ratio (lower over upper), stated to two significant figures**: 0.93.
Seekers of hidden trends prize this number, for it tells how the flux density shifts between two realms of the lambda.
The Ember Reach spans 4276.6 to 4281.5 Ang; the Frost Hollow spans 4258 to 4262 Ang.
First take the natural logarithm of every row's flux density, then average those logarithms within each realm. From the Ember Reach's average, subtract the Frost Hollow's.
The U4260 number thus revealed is -0.11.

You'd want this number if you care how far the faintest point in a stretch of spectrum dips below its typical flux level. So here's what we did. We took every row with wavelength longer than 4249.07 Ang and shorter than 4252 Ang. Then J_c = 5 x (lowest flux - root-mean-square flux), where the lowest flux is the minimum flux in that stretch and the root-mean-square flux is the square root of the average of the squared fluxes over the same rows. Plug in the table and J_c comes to -11.3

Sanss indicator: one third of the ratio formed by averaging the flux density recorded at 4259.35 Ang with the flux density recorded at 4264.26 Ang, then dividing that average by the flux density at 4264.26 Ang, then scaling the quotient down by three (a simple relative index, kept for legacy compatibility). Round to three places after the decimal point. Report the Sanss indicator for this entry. 0.314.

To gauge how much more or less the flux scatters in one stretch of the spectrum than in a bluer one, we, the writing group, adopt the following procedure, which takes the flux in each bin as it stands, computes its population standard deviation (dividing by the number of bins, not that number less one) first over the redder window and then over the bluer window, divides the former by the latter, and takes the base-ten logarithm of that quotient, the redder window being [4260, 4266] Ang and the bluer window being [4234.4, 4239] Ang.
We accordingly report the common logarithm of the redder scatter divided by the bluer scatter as -0.09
